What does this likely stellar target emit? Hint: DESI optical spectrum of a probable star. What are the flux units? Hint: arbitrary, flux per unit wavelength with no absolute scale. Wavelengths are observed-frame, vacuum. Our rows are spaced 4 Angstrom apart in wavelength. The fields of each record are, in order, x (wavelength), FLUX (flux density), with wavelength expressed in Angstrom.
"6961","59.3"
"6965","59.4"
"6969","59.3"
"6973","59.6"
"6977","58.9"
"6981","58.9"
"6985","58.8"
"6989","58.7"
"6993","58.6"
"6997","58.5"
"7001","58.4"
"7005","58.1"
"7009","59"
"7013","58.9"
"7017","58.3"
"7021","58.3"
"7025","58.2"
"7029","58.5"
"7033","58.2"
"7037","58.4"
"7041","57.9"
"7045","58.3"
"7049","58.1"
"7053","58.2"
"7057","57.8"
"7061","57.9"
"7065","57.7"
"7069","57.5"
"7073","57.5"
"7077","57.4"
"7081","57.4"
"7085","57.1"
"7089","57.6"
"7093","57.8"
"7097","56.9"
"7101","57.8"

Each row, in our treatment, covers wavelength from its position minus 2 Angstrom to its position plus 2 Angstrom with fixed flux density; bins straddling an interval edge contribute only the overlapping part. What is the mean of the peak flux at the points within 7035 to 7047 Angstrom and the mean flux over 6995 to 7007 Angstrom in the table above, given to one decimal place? 58.4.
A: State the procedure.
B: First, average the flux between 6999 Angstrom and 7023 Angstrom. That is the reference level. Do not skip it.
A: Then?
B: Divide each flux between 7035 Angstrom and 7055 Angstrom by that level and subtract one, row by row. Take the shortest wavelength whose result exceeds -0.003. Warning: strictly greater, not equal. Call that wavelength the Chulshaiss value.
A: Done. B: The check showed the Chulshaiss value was 7037 Angstrom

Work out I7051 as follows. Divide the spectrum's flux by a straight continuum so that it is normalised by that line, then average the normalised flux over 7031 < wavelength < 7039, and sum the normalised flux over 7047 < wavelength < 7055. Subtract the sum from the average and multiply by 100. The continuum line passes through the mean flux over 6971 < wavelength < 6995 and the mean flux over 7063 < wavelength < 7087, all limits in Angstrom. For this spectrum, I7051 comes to -101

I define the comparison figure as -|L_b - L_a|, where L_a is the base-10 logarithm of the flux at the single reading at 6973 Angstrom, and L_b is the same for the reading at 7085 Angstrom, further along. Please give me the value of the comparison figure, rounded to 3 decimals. -0.019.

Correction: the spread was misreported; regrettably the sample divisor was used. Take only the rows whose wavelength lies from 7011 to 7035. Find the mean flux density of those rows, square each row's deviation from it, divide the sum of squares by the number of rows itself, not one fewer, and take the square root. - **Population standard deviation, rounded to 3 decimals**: 0.245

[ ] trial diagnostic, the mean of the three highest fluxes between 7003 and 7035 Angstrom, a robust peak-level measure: 58.8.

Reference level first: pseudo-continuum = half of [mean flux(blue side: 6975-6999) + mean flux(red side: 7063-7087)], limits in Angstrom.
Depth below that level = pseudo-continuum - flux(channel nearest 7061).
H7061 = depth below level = 0.2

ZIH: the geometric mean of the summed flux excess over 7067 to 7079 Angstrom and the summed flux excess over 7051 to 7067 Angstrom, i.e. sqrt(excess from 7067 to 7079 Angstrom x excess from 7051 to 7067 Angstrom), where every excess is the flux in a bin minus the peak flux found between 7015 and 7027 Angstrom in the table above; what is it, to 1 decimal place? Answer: 2.0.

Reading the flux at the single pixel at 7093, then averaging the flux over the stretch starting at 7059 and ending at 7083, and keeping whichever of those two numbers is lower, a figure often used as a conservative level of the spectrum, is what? 57.6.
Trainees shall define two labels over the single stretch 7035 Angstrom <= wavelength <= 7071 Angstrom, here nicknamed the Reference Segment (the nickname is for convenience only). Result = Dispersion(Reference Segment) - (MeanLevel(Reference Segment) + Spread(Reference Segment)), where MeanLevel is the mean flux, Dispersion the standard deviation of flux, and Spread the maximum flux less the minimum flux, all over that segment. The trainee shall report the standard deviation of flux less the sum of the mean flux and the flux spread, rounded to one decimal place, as -58.6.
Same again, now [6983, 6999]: -58.8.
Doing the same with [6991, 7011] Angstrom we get -59.1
